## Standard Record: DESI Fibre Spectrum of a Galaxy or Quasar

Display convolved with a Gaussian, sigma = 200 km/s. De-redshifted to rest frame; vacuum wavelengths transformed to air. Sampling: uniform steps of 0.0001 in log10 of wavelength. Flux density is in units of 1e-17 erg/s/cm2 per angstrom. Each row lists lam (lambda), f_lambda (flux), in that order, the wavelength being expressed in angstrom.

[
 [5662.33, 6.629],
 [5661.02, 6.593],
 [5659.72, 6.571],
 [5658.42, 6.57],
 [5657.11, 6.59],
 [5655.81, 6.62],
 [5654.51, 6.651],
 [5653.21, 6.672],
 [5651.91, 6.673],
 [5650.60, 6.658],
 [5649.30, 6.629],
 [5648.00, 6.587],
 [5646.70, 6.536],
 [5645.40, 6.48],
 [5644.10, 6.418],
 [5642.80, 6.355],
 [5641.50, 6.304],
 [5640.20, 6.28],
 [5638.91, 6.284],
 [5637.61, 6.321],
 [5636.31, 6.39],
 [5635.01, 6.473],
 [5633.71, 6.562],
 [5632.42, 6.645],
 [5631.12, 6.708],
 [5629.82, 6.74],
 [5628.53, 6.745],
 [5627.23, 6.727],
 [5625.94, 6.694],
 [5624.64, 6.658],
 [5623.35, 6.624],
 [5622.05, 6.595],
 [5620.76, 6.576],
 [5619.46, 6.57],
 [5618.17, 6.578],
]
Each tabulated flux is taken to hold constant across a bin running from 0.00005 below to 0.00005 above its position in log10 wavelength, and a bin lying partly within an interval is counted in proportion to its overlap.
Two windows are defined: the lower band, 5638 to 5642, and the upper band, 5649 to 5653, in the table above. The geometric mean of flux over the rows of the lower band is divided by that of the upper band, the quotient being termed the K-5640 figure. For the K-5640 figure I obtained 0.95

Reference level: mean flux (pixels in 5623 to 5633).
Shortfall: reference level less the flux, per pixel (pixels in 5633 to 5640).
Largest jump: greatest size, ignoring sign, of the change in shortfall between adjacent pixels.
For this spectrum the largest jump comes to 0.089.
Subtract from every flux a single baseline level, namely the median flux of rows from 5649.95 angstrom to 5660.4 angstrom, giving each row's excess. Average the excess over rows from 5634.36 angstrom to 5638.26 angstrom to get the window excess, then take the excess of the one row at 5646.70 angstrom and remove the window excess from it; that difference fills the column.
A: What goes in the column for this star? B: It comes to 0.14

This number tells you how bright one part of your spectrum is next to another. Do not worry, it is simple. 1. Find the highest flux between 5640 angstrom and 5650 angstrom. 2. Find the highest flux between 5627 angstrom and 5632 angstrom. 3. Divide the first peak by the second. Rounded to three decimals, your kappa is 0.983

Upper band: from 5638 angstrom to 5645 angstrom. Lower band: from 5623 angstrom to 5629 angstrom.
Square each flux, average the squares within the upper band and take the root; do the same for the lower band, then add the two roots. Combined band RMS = 13.02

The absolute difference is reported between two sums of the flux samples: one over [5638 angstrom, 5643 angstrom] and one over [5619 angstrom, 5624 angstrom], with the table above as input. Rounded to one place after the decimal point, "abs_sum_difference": 1.1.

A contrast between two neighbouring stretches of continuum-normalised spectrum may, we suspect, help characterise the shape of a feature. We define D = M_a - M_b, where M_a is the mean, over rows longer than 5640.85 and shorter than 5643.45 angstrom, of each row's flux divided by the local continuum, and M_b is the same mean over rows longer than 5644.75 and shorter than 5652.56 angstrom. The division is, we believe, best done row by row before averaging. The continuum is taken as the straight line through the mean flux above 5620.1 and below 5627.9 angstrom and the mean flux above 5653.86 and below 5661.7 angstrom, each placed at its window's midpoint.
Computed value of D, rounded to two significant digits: -0.041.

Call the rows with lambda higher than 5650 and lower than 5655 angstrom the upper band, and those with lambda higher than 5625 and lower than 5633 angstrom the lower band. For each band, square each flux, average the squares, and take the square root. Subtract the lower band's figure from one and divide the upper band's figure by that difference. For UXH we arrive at -1.167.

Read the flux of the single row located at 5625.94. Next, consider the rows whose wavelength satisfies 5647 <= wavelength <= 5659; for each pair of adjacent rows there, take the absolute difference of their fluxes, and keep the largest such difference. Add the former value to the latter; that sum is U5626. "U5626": 6.74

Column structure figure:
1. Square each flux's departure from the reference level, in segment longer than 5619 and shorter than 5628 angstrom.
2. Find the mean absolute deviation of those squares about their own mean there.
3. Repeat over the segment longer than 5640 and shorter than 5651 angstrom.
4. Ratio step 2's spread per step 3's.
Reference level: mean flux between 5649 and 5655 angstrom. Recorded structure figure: 0.1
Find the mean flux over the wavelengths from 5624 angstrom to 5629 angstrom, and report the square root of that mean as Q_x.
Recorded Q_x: 2.59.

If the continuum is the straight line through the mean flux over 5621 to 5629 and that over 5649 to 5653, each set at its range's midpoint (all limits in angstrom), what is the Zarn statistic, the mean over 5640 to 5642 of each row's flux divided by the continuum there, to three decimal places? 0.945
